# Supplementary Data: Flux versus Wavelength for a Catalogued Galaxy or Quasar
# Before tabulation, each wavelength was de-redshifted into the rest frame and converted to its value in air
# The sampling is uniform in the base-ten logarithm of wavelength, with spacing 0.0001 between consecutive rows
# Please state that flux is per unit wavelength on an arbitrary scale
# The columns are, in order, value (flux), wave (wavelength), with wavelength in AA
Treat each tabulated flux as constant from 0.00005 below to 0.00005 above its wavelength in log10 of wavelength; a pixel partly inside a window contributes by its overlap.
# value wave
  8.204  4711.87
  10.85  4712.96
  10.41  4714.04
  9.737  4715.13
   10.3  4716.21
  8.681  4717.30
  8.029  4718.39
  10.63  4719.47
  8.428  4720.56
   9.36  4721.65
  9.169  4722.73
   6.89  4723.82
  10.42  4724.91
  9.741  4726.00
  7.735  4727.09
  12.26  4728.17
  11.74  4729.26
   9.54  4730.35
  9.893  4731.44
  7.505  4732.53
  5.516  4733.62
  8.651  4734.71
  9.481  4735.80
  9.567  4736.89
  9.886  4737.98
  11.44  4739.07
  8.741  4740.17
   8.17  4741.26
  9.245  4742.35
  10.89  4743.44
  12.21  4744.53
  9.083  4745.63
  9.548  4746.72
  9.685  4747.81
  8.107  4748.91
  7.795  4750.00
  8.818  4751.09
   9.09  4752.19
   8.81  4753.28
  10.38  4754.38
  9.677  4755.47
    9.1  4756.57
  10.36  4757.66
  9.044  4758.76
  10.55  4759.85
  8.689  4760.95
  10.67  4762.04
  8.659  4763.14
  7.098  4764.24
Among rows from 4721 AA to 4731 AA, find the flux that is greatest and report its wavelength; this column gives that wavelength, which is 4728.17 AA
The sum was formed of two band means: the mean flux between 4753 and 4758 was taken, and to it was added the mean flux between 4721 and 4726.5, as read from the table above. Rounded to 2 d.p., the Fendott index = 18.78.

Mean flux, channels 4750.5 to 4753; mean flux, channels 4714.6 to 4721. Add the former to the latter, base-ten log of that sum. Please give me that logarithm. 1.261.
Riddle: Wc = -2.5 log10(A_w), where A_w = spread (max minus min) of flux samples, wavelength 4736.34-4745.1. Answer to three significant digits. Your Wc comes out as -1.52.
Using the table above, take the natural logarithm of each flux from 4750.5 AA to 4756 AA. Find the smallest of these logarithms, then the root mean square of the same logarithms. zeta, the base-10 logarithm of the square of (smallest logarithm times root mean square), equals 1.37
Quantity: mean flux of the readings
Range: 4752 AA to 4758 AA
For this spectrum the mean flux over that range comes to 9.6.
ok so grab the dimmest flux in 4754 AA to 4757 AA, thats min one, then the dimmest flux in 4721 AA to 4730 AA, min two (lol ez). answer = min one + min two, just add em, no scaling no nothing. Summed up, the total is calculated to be 16.0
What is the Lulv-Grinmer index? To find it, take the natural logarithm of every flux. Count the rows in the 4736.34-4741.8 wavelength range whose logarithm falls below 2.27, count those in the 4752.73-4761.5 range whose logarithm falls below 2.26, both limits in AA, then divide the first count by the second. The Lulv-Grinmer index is 0.75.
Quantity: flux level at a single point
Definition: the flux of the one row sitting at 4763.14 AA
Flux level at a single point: 8.659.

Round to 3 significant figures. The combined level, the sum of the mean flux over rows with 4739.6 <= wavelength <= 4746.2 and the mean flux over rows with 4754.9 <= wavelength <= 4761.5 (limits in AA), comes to 19.3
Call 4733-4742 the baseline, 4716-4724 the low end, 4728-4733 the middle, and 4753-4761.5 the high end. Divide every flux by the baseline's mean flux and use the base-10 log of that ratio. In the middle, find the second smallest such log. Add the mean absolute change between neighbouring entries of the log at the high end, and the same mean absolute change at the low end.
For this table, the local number 0.158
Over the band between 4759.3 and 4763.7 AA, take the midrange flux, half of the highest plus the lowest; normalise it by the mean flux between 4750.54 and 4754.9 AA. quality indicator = 1.04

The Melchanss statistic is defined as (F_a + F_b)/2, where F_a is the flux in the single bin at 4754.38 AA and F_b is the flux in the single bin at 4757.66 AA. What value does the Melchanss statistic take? 10.4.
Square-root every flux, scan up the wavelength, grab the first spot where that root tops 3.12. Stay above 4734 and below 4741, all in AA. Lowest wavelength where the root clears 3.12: 4737.98 AA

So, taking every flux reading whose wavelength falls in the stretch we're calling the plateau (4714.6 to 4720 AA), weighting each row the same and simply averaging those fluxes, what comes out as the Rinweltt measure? 9.48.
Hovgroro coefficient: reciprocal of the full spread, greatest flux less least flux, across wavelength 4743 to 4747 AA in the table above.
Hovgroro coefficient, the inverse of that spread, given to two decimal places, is 0.32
